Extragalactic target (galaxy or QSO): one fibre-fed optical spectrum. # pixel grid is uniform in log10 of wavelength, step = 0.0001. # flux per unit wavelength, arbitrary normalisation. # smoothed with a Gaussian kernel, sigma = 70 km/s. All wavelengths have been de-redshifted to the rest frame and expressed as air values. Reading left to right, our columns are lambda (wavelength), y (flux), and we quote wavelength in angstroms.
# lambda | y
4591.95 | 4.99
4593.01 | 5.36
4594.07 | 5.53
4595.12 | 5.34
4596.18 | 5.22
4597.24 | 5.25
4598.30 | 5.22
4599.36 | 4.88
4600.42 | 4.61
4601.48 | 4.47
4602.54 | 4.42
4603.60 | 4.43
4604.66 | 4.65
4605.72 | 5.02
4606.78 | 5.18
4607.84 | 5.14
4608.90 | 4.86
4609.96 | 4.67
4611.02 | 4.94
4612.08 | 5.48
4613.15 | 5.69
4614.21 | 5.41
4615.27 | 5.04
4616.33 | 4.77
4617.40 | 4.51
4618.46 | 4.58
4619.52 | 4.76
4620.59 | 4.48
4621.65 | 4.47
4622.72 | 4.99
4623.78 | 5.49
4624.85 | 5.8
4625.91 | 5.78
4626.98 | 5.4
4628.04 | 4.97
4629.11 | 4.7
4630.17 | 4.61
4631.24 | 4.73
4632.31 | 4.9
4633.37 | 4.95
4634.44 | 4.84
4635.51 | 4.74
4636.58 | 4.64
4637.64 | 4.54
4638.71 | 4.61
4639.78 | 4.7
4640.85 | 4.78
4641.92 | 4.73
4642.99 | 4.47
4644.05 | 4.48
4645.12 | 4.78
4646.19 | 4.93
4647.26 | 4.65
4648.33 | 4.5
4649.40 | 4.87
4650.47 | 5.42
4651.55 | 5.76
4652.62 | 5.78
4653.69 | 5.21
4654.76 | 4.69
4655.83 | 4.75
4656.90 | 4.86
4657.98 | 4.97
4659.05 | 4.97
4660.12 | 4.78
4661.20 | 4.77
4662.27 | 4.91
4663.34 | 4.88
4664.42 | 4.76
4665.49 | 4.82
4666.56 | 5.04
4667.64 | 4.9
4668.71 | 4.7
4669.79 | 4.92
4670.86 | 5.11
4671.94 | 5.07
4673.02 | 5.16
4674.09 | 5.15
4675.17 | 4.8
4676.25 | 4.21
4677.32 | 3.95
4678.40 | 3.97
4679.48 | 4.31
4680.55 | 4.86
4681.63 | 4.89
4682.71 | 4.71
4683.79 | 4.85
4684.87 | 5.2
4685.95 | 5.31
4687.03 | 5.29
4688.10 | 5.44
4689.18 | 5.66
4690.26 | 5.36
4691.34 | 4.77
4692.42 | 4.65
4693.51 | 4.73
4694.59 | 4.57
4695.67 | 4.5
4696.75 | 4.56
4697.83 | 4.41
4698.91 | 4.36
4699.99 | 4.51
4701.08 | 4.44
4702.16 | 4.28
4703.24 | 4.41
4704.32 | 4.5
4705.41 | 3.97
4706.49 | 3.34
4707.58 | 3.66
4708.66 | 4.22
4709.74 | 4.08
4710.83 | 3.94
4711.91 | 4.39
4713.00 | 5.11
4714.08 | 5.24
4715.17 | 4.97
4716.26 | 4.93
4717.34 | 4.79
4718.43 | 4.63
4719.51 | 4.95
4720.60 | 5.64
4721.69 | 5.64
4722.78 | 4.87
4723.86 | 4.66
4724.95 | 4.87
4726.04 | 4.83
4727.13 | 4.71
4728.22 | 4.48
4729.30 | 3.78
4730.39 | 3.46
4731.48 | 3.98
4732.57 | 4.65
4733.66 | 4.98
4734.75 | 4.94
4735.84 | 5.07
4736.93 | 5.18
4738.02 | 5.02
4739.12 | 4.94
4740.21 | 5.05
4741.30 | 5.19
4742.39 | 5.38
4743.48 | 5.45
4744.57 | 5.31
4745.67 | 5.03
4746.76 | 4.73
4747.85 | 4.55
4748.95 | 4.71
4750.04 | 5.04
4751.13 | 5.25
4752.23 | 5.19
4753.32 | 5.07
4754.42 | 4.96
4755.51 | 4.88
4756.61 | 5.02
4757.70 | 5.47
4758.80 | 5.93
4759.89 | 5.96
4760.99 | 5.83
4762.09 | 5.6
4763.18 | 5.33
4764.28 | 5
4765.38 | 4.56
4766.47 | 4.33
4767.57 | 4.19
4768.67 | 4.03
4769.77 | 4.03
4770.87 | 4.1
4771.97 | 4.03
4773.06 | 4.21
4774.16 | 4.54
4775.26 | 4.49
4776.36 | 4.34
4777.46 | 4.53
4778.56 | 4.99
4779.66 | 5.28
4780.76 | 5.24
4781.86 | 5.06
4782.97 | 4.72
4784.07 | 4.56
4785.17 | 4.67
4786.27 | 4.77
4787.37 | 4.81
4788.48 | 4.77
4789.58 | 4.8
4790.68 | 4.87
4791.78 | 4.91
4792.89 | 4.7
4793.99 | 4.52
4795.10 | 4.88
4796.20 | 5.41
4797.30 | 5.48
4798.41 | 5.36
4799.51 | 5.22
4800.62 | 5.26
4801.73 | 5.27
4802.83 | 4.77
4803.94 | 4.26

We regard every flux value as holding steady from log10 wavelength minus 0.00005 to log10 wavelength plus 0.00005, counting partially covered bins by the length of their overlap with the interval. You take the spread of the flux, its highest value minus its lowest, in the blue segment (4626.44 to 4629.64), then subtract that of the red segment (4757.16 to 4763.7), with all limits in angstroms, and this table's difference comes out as 0.1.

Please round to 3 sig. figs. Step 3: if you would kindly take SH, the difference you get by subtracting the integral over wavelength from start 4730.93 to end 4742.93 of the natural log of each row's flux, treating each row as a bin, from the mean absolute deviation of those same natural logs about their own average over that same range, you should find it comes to -19.1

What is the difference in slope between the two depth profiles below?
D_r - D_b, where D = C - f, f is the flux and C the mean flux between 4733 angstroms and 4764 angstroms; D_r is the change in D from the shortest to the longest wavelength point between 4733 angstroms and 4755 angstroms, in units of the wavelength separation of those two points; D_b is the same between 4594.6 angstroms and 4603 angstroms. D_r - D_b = -0.12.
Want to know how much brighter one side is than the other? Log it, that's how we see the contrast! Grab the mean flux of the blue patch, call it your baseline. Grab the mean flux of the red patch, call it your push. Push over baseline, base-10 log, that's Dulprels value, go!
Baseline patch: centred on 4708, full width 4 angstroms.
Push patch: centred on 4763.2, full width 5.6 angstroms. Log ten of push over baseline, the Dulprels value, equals 0.14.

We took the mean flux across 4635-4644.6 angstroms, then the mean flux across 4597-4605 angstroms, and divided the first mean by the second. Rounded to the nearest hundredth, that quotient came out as 0.98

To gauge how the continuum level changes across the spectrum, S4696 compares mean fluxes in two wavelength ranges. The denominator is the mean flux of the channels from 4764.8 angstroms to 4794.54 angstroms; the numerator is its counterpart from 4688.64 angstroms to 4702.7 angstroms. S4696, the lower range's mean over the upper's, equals 1.02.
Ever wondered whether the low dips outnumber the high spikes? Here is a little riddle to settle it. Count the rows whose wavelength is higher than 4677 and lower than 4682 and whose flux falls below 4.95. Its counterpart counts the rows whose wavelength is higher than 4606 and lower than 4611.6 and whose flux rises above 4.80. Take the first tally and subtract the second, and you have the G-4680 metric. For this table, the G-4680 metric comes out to 1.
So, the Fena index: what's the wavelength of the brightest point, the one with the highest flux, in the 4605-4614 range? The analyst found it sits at 4613.15 angstroms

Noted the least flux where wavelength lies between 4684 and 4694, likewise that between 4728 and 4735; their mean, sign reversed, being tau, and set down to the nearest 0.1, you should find -4.1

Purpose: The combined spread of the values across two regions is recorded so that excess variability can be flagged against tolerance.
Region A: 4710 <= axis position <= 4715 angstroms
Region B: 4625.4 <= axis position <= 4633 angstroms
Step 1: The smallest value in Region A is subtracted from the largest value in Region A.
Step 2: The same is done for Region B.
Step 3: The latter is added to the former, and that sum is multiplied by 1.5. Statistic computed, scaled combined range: 3.7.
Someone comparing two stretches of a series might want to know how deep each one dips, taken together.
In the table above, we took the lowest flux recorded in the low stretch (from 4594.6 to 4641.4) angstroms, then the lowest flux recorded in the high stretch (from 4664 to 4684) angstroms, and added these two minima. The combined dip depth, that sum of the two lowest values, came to 8.37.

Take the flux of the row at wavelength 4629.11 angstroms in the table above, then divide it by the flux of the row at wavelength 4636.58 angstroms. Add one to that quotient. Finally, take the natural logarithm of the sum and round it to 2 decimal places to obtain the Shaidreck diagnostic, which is 0.70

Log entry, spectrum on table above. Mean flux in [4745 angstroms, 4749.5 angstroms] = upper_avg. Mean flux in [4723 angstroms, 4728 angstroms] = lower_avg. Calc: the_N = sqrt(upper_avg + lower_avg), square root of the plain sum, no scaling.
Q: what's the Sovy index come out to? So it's 3.09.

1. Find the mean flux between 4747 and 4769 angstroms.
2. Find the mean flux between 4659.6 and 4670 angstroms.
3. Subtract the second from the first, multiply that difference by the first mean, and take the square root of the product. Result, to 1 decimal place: 1.0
